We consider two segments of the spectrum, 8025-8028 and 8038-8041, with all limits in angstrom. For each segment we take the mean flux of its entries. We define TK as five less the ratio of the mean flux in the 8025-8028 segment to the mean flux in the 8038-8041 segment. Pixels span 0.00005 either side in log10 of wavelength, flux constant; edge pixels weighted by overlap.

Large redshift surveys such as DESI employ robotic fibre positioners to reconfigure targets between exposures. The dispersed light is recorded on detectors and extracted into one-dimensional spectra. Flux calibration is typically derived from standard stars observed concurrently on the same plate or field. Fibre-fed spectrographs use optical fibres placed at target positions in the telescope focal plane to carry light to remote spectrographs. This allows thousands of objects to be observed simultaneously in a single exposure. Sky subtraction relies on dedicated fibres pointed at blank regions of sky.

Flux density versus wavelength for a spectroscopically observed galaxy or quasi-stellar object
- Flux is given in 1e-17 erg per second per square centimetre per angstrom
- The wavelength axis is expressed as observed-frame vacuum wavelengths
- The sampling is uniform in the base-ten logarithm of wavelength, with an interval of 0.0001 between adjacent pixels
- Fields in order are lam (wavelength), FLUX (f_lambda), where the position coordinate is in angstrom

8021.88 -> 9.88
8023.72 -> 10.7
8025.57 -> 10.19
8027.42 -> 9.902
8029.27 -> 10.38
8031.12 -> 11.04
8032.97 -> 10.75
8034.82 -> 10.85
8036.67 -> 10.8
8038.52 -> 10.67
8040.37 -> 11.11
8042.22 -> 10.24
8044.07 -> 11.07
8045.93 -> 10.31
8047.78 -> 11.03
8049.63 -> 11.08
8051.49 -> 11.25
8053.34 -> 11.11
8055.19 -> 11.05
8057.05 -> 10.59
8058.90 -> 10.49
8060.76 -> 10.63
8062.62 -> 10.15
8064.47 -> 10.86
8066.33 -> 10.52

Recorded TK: 4.08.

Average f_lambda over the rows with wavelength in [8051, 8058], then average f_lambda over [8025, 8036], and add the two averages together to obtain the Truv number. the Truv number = 21.5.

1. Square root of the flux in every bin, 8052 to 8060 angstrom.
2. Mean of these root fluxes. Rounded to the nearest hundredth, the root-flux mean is 3.29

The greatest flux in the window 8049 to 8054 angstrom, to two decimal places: 11.25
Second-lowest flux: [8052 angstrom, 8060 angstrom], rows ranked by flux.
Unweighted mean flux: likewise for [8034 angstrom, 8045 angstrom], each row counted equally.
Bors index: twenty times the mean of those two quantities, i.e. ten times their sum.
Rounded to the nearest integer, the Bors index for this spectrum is 214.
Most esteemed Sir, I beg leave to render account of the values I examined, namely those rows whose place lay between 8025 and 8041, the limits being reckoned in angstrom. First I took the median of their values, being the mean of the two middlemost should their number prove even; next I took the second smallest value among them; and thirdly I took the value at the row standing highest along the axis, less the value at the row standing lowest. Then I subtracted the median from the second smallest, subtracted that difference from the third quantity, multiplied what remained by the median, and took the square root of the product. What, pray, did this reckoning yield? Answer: 4.0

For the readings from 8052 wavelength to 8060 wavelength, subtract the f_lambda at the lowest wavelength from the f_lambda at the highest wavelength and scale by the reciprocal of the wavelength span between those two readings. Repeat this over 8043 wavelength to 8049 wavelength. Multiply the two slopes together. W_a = 0.0012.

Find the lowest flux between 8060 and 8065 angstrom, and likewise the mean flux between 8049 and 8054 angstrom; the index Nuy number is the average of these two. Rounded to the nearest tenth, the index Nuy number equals 10.6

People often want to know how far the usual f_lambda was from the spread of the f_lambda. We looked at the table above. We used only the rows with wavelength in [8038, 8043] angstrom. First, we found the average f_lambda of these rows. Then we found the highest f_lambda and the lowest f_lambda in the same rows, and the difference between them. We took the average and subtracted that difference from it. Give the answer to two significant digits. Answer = 9.8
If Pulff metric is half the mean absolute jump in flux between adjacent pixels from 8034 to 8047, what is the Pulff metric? 0.26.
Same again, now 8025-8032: 0.24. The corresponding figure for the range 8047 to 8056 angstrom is 0.05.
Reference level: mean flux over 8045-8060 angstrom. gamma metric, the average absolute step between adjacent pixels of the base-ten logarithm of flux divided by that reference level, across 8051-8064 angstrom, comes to 0.009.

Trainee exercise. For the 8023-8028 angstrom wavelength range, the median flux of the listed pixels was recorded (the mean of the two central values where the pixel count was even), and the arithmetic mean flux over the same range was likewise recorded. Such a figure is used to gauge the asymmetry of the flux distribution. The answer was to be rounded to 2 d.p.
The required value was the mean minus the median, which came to 0.07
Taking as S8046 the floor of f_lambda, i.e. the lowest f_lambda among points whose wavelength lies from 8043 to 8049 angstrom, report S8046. 10.31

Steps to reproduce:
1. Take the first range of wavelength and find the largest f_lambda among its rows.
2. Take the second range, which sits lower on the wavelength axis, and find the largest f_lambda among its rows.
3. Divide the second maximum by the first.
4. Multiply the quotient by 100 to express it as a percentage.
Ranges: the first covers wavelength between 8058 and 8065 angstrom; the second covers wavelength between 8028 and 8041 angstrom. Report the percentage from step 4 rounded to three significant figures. 102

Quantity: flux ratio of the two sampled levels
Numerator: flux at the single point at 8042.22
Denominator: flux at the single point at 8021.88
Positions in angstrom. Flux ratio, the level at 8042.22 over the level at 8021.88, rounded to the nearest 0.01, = 1.04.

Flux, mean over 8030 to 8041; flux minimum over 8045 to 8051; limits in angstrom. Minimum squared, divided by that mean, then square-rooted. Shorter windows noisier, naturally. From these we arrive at 3.13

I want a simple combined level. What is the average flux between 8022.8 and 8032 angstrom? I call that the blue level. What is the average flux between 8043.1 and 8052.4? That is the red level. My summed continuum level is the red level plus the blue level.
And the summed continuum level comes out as 21.4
